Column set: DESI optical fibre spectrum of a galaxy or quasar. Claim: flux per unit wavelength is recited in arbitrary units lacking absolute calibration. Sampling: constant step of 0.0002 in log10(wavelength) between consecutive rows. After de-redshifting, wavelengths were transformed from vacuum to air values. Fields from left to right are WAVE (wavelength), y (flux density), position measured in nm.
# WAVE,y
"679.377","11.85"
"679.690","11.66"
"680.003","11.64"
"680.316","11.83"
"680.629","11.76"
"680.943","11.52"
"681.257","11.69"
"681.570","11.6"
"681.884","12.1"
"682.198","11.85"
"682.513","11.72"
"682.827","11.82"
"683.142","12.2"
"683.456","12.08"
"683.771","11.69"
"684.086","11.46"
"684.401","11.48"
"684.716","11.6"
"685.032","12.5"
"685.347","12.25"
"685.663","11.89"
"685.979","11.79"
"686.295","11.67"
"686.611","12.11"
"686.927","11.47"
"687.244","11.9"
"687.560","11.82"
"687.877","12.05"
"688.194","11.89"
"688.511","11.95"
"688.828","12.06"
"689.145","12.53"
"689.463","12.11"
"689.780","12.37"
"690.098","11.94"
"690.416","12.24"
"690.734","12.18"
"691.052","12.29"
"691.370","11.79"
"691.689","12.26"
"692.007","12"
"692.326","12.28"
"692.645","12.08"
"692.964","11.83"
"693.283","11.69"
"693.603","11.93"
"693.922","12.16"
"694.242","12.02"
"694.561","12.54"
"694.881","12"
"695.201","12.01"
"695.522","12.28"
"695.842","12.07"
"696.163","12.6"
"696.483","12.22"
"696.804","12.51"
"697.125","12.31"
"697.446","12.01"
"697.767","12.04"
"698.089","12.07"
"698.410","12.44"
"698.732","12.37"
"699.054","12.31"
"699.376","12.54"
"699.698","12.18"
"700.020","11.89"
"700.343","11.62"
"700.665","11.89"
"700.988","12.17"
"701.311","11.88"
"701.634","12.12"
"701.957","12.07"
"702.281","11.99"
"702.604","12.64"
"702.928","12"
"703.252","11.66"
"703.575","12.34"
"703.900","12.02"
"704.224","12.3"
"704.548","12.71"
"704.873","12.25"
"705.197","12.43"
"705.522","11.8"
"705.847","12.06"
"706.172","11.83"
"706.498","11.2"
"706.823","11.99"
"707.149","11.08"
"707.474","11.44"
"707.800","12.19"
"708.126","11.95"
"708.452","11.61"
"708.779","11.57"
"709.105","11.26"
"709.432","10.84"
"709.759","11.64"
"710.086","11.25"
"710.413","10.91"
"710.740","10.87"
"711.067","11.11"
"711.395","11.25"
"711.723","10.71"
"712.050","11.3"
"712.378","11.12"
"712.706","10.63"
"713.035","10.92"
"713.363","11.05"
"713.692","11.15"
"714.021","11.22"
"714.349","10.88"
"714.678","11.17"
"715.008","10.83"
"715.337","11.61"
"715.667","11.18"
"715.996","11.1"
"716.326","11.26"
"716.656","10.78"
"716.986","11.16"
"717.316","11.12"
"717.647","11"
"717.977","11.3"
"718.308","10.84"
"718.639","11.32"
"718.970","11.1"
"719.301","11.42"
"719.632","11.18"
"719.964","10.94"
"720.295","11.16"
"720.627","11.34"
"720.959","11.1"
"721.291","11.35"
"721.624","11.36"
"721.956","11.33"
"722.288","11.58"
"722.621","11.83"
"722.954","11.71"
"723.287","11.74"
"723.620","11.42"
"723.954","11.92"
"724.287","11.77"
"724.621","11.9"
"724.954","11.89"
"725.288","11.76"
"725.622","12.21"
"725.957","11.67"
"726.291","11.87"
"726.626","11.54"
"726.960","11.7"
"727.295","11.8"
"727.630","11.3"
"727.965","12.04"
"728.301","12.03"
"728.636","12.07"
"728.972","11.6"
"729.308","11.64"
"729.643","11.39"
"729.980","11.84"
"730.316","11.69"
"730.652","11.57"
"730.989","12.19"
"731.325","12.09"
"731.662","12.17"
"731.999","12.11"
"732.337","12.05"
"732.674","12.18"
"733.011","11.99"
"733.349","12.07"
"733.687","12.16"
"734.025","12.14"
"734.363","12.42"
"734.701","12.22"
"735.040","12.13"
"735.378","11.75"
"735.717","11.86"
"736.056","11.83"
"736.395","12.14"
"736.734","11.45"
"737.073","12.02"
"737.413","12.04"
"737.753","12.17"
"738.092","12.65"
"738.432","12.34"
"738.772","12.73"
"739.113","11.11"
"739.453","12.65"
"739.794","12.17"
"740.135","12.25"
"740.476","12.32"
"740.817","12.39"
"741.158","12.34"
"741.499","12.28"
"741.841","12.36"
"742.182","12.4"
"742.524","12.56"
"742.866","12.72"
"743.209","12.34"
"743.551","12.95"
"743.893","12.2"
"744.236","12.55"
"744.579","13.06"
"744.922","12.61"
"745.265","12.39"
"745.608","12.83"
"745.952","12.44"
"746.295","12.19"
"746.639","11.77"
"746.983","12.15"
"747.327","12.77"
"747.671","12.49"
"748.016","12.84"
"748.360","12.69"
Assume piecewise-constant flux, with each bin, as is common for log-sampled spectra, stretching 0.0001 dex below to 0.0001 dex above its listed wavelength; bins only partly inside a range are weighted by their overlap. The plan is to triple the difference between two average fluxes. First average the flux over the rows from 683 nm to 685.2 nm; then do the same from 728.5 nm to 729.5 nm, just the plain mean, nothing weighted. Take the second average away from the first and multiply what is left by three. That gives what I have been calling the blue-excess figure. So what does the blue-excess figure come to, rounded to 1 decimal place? 0.3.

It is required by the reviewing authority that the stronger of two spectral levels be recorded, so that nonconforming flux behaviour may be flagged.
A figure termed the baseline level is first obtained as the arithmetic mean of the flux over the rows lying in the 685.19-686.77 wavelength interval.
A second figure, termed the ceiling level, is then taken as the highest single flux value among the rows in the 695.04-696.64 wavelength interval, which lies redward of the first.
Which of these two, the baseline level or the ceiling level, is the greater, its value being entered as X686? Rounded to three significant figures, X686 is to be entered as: 12.6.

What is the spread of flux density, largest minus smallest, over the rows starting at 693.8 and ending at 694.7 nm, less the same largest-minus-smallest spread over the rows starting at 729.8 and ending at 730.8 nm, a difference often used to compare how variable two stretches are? 0.25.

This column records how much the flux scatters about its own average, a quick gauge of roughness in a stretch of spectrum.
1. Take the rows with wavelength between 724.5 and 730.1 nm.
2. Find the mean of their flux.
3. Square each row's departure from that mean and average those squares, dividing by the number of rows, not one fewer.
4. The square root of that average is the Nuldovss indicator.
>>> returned 0.236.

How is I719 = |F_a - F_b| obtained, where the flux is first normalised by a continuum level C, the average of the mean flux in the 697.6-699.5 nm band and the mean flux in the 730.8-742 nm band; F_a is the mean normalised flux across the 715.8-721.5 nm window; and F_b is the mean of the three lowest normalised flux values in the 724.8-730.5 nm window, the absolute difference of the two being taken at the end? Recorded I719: 0.02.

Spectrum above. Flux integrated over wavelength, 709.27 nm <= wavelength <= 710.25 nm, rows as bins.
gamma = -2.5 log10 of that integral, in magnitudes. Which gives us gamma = -2.61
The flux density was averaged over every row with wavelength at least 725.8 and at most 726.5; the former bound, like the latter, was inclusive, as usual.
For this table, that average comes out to 11.8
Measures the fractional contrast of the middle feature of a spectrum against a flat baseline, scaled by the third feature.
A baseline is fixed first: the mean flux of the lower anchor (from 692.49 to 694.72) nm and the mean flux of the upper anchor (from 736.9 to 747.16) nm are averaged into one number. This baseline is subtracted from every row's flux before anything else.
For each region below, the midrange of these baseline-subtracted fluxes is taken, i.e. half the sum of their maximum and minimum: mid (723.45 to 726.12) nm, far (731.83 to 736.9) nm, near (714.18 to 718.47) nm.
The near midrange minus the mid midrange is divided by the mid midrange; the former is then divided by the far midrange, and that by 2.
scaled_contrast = -3.0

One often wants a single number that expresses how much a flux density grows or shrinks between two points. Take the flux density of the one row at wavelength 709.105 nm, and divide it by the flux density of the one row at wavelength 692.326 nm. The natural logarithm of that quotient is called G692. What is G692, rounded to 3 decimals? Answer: -0.087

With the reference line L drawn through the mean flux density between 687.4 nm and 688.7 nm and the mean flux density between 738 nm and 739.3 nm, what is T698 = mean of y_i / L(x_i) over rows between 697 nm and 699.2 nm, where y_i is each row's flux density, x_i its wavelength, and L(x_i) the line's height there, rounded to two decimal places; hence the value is 1.02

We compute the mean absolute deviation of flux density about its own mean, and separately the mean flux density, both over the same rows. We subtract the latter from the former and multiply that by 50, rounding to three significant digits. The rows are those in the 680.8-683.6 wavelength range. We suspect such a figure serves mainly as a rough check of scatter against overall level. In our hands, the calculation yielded -583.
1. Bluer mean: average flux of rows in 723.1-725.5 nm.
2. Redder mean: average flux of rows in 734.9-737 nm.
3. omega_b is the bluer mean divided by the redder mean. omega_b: 0.99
